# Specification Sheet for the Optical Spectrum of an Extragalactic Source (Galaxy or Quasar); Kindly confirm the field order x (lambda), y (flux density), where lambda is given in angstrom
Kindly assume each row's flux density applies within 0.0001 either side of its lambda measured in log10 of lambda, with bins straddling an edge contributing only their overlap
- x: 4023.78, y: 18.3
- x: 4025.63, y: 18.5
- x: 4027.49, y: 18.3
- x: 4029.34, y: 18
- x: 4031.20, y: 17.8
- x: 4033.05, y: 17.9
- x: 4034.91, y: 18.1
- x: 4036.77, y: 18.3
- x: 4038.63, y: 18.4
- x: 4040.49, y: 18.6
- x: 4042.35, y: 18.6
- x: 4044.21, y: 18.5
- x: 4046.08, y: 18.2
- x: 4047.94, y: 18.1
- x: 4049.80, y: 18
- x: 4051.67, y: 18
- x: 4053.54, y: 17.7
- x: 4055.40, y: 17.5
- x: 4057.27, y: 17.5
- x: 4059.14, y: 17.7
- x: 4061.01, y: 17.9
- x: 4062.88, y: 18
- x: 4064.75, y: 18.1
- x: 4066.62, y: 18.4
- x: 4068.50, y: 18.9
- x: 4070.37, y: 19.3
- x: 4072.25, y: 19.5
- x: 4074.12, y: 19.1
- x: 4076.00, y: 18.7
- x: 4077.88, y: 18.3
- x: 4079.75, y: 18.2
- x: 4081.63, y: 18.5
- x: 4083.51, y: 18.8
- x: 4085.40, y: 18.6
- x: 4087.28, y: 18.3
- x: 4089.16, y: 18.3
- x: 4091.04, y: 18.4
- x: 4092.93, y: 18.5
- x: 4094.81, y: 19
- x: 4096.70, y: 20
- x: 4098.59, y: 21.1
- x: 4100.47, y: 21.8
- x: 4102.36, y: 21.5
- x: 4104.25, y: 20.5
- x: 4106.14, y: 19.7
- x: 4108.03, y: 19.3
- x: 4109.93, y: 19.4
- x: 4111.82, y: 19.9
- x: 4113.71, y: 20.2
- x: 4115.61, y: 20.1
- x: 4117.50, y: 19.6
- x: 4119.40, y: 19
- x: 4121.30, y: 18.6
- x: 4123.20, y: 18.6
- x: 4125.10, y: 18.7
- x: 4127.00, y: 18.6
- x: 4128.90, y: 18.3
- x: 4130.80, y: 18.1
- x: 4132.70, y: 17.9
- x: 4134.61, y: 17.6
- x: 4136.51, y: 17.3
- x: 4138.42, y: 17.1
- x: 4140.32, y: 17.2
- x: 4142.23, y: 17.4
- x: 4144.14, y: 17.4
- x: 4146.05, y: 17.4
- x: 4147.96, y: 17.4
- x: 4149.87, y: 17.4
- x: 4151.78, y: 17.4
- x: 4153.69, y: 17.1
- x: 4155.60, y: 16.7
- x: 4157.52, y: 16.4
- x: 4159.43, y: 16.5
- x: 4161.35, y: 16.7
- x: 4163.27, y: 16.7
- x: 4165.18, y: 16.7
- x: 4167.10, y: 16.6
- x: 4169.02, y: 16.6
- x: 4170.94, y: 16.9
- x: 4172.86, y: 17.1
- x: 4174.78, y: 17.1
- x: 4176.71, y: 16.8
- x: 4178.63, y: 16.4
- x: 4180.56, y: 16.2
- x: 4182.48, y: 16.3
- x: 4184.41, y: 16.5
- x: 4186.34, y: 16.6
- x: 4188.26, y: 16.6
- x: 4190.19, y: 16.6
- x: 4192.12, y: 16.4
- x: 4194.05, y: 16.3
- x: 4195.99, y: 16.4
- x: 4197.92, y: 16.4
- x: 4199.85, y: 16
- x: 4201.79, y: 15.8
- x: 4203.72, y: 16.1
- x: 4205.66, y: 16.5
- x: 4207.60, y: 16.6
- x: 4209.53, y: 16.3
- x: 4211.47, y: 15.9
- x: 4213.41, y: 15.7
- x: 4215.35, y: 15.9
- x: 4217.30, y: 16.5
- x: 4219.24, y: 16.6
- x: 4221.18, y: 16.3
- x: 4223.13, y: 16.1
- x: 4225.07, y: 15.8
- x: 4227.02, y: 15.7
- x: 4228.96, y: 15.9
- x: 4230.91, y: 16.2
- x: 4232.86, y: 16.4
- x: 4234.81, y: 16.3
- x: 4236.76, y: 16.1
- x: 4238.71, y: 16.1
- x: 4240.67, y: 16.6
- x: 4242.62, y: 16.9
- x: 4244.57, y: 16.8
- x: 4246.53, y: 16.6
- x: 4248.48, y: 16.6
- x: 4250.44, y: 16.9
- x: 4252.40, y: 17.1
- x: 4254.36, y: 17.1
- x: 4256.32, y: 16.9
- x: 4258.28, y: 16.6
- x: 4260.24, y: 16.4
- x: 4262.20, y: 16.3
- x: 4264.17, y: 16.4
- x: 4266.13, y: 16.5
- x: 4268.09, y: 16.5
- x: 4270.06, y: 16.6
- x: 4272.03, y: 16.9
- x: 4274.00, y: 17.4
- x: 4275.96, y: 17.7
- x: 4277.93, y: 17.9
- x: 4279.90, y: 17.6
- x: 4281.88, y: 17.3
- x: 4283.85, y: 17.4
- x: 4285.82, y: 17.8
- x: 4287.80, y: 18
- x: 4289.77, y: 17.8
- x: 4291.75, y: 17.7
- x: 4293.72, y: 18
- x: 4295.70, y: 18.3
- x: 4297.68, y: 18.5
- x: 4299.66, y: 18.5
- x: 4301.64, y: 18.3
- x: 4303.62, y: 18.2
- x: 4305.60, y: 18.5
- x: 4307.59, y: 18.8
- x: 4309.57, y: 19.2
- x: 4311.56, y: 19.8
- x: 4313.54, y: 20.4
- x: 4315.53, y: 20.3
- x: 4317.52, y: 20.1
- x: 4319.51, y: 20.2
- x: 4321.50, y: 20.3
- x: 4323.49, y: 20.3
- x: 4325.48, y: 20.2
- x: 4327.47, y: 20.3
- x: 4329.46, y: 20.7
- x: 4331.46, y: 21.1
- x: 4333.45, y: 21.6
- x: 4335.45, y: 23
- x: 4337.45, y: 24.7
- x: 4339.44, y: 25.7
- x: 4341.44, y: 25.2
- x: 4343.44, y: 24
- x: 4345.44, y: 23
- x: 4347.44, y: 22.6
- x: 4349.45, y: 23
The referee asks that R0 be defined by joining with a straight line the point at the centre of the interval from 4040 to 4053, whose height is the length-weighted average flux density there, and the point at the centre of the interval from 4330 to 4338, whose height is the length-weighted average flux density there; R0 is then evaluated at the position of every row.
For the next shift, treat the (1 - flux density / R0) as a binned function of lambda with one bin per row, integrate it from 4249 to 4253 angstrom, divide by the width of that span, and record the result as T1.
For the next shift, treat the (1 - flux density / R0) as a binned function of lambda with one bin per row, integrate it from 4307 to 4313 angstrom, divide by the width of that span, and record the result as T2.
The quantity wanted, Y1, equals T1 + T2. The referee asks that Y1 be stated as 0.32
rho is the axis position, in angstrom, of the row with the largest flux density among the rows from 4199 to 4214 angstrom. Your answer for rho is 4207.60 angstrom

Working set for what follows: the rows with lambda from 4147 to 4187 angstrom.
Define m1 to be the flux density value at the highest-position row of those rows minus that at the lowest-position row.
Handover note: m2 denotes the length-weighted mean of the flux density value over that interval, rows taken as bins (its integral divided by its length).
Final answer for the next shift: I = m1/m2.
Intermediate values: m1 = -0.8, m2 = 16.8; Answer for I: -0.05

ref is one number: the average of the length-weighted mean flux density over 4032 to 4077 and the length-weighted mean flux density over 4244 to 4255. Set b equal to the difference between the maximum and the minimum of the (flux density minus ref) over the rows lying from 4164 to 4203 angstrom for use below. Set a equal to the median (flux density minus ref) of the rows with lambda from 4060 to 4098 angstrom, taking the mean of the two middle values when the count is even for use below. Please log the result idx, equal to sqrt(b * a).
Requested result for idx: 1.1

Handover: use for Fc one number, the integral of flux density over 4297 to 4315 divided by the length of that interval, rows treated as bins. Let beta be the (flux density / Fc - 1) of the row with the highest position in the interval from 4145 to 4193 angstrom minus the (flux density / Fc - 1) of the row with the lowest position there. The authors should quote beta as -0.05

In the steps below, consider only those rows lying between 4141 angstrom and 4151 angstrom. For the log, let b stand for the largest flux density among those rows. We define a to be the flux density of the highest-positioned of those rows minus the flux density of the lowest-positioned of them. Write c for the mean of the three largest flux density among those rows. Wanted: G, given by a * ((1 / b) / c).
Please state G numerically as 0.0000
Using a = 0.0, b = 17.4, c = 17.4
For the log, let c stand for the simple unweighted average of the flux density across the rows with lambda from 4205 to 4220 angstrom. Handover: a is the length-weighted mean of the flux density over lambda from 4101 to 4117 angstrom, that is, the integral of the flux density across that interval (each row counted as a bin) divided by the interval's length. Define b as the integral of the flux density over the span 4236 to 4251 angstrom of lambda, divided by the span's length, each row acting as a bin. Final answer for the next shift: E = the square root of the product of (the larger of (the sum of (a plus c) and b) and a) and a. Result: 32.6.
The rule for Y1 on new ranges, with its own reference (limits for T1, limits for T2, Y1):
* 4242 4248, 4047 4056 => 0.23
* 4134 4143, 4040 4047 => 0.10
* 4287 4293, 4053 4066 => 0.21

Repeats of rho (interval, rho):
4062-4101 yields 4100.47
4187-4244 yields 4242.62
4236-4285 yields 4277.93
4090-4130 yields 4100.47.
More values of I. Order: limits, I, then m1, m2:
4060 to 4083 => 0.03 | 0.6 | 18.6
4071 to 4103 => 0.10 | 2.0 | 19.2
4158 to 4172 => 0.02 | 0.4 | 16.7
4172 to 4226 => -0.08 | -1.3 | 16.3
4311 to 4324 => 0.02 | 0.5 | 20.2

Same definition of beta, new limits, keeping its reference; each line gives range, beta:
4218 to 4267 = -0.01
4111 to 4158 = -0.18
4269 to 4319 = 0.18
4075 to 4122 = -0.01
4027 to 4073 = 0.06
